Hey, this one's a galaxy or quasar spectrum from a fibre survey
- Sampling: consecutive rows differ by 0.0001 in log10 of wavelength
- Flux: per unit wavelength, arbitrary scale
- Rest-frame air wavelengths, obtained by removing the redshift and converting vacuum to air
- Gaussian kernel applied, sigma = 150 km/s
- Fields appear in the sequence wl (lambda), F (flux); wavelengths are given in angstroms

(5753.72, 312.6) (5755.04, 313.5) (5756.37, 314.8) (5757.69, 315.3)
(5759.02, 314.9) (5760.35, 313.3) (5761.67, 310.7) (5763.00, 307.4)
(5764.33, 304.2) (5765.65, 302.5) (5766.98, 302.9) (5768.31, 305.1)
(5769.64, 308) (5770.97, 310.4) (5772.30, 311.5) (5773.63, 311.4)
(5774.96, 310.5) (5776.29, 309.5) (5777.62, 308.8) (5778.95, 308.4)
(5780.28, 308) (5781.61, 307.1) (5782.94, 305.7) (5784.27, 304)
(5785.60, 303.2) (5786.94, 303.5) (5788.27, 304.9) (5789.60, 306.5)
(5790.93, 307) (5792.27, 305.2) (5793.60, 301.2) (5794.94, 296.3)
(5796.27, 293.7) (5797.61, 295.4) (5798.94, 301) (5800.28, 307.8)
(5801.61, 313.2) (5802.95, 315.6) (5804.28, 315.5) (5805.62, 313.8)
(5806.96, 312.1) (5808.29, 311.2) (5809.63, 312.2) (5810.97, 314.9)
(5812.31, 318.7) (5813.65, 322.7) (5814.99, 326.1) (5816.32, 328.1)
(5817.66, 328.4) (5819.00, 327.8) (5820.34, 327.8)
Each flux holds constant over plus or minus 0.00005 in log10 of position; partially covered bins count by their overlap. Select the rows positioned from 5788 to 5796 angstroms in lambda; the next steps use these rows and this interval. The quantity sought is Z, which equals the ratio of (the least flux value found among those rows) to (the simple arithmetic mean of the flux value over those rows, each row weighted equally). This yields 0.976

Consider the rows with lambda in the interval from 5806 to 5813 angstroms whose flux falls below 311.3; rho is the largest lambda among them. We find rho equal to 5808.29 angstroms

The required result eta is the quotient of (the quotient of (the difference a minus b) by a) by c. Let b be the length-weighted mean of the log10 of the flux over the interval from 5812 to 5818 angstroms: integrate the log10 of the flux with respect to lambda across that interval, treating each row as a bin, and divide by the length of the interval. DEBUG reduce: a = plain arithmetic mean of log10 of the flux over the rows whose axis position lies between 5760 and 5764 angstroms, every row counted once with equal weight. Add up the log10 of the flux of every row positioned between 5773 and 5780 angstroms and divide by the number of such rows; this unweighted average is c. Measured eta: -0.0036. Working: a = 2.492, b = 2.51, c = 2.49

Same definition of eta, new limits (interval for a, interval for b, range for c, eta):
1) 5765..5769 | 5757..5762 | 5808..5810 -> -0.0027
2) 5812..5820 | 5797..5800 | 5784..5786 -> 0.0057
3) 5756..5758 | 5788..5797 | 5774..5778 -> 0.0031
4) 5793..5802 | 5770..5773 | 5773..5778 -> -0.0018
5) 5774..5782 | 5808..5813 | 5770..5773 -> -0.0007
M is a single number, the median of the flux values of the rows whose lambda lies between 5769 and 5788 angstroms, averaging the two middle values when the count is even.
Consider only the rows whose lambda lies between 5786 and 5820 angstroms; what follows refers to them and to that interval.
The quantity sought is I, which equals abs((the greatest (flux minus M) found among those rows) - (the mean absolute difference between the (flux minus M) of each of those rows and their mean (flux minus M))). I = 12.0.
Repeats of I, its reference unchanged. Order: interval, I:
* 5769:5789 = 1.0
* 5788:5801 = 4.8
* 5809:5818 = 14.8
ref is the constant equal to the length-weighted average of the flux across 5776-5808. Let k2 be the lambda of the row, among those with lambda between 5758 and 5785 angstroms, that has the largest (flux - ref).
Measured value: 5759.02 angstroms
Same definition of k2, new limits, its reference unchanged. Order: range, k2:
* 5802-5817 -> 5816.32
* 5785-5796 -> 5790.93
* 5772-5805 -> 5802.95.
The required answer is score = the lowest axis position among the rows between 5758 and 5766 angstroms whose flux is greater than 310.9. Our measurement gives 5759.02 angstroms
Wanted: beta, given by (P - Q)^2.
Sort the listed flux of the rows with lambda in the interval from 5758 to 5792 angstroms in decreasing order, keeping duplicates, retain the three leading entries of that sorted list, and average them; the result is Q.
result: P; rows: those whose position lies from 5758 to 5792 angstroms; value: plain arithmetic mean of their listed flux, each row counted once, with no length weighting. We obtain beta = 32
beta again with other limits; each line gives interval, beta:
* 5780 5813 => 90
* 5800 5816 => 52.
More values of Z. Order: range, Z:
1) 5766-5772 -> 0.988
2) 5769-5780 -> 0.994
